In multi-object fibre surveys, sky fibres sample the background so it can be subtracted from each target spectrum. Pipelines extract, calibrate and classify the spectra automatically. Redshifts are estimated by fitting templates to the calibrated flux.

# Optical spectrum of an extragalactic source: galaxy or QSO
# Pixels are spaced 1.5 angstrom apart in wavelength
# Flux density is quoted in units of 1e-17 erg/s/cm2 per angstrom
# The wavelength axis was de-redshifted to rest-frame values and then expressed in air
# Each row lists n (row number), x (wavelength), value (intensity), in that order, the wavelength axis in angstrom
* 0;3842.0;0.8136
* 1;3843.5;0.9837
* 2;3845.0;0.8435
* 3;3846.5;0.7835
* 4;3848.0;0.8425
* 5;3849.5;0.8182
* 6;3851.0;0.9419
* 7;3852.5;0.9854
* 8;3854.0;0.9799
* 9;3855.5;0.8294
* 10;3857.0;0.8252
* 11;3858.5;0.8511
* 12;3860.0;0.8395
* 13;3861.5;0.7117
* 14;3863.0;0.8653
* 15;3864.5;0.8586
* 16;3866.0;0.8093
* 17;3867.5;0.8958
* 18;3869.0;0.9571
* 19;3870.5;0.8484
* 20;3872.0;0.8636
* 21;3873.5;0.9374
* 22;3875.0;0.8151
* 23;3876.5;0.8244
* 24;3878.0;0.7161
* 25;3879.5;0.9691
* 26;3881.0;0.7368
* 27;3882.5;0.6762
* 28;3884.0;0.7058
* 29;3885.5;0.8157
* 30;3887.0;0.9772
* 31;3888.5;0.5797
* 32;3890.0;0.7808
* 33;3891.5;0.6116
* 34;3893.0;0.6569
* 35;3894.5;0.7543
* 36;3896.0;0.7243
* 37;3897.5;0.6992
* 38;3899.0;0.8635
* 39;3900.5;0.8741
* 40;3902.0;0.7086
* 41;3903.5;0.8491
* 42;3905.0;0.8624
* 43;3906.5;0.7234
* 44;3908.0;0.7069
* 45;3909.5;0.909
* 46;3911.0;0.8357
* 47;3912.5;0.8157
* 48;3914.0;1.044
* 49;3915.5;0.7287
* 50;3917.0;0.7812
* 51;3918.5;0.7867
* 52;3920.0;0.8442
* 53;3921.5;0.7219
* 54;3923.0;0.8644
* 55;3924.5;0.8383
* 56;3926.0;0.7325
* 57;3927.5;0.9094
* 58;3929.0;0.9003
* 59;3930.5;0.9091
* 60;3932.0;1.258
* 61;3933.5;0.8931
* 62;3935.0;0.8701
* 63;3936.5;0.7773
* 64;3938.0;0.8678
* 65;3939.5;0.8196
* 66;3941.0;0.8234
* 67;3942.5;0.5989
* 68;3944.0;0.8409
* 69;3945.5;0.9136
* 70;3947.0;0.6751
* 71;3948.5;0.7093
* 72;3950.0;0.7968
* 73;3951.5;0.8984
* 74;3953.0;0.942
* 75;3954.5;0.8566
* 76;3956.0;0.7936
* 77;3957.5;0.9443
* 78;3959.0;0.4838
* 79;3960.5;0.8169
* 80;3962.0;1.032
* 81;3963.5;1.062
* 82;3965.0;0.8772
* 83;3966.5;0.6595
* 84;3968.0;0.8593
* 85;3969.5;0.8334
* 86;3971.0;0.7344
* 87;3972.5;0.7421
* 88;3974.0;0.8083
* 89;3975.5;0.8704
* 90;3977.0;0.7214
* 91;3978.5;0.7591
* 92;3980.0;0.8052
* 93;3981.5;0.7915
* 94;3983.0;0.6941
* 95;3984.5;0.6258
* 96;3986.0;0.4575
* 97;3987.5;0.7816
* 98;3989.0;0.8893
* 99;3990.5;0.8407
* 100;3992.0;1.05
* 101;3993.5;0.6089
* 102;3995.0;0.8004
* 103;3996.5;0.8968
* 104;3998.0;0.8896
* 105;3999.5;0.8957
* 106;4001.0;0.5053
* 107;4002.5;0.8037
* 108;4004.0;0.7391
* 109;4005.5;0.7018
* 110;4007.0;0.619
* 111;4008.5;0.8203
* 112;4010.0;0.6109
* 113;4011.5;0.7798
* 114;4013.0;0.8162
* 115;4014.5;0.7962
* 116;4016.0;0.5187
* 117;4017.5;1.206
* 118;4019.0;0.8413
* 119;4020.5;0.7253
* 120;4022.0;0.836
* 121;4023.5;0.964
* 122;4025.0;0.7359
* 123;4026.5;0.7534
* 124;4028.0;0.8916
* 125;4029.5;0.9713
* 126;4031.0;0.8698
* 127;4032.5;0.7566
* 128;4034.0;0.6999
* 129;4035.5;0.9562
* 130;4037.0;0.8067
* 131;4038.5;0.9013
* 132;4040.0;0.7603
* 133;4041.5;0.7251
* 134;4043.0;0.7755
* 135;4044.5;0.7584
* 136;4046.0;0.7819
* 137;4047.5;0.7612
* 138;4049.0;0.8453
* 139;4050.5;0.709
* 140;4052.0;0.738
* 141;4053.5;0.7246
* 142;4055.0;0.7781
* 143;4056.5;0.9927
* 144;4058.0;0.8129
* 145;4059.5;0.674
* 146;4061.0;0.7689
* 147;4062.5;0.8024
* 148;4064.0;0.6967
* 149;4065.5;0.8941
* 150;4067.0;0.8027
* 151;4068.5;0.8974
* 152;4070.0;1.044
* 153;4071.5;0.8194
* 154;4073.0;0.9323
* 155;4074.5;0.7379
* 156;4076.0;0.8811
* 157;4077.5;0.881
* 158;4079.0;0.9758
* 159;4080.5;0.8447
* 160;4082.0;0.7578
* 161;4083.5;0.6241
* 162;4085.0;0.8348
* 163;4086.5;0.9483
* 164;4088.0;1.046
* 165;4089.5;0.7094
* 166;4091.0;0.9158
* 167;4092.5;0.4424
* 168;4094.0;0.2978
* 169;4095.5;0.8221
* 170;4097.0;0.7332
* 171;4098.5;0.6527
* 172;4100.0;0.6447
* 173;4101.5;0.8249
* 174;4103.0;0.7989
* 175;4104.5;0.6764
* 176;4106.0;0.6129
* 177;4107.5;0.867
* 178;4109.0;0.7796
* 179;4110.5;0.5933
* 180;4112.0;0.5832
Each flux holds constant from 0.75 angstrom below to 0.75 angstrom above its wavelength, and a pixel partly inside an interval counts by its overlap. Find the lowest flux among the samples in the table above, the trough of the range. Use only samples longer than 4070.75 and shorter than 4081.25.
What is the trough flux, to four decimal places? 0.7379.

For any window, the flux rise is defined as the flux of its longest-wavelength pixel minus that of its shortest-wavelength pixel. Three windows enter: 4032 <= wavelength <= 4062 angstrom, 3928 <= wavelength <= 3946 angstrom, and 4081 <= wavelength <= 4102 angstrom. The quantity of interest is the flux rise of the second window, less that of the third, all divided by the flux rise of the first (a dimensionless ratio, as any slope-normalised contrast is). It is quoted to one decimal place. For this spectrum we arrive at -4.4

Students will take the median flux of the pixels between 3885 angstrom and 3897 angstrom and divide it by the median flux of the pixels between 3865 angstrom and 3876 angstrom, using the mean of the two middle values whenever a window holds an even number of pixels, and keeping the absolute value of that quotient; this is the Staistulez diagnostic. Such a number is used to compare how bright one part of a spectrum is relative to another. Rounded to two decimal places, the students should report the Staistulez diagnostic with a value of 0.86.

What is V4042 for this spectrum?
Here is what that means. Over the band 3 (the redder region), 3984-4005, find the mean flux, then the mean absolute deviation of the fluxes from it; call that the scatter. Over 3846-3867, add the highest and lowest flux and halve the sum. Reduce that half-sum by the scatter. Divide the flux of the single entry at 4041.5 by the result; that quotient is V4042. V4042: 1.01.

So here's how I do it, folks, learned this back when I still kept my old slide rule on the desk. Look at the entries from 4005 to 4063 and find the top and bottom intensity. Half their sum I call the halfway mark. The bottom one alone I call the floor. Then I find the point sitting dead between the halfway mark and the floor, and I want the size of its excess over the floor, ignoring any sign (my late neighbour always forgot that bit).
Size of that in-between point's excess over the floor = 0.17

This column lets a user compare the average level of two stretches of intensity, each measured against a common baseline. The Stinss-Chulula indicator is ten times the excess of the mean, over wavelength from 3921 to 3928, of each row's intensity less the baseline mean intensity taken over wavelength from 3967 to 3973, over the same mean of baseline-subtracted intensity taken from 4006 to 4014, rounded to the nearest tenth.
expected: 0.8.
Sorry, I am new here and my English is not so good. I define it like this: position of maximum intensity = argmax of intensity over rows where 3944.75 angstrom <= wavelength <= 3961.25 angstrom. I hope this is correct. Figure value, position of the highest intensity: 3957.5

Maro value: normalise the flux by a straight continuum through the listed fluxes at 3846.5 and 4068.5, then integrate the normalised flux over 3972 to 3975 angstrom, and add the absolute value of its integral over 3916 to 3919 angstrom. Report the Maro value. 5.6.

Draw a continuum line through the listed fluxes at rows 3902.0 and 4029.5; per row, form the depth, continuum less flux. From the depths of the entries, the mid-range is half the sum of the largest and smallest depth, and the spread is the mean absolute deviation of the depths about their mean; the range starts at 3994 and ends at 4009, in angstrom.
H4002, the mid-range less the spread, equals 0.10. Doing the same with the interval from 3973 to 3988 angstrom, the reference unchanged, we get 0.12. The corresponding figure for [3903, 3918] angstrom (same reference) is -0.23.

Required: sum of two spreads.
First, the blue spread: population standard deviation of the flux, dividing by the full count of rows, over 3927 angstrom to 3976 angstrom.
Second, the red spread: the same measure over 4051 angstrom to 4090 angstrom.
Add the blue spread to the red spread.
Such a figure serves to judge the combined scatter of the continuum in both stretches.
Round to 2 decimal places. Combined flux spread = 0.25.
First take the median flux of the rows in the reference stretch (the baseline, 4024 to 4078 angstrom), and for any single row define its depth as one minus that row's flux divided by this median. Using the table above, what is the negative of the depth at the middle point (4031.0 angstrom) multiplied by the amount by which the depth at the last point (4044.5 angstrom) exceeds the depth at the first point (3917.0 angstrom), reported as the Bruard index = 0.003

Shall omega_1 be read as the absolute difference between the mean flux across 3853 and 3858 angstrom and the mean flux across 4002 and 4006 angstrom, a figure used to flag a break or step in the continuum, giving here 0.13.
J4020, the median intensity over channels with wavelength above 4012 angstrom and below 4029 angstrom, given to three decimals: 0.816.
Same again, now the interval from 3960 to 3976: 0.833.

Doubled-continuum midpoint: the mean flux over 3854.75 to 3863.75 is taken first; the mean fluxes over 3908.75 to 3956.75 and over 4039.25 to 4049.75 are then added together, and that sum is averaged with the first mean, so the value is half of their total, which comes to 1.218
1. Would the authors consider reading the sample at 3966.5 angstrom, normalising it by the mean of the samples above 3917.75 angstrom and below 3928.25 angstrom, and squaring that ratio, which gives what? 0.66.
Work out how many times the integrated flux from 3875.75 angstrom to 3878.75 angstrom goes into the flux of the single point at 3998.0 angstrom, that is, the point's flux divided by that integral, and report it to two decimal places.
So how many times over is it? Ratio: 0.38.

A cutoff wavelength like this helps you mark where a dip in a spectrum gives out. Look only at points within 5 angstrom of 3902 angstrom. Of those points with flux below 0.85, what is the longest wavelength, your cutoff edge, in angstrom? 3906.5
